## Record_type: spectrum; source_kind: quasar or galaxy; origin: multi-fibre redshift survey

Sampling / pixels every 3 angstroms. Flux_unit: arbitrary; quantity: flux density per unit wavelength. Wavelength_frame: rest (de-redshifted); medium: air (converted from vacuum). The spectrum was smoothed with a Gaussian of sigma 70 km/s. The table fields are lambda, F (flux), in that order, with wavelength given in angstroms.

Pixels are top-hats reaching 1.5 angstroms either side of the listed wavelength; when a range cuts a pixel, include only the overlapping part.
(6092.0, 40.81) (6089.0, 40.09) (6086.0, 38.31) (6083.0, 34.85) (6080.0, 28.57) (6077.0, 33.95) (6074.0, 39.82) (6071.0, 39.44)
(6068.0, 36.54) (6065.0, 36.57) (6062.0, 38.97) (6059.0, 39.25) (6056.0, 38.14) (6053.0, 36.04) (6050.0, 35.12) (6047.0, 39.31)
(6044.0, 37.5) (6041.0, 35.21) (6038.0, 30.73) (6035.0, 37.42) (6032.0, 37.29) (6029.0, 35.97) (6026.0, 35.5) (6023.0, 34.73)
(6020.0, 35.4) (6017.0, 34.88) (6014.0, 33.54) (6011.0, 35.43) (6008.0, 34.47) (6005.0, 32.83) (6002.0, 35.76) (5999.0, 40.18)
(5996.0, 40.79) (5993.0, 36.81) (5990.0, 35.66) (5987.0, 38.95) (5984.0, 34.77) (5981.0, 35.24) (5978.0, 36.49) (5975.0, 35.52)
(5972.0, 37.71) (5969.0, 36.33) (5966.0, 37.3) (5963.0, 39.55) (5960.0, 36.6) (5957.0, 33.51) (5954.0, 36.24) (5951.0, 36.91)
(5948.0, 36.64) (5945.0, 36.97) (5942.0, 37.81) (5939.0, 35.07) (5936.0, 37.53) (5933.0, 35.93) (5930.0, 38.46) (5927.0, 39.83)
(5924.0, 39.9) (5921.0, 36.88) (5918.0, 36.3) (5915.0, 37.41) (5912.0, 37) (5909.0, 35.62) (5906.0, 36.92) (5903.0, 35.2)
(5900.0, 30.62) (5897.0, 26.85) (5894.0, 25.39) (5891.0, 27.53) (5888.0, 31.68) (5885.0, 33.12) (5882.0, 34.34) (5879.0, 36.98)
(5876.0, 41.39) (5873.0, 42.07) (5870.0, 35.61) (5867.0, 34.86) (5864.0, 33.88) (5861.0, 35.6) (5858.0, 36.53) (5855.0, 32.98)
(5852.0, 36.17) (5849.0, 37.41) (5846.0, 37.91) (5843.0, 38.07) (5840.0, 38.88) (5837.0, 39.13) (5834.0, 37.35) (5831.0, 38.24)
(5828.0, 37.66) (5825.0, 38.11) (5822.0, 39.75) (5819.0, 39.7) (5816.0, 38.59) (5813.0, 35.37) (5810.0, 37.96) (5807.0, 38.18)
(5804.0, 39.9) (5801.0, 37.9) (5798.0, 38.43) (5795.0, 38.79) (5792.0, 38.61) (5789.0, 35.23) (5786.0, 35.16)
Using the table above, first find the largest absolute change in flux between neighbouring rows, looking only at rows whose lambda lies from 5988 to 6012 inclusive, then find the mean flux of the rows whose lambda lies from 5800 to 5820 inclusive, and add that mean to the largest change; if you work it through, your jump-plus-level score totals 43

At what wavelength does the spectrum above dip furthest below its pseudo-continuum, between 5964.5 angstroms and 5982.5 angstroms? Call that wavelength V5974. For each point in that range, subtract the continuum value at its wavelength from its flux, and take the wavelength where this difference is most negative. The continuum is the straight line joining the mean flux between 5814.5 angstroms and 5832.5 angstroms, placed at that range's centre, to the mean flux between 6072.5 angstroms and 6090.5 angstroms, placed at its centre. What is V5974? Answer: 5981.0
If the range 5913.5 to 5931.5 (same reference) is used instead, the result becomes 5918.0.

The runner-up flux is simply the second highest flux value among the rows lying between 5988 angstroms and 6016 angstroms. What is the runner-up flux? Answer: 40.18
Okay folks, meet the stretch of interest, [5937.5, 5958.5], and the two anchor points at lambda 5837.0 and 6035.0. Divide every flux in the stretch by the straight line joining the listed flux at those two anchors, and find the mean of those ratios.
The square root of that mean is 0.97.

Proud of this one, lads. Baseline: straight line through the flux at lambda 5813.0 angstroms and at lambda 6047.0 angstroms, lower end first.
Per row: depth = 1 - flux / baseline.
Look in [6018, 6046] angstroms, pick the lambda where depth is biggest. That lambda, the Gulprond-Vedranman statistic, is 6038.0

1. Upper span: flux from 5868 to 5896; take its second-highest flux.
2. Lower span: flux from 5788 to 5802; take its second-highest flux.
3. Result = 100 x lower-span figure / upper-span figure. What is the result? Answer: 93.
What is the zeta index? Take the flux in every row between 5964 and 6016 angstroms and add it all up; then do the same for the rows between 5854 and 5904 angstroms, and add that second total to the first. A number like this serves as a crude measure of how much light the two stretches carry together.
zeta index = 1192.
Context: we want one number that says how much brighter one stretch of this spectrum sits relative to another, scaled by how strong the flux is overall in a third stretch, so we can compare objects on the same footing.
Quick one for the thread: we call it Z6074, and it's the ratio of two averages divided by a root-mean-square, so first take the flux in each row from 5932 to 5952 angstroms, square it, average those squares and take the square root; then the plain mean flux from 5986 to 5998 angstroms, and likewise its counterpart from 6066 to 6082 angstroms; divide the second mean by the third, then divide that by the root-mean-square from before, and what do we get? 0.0291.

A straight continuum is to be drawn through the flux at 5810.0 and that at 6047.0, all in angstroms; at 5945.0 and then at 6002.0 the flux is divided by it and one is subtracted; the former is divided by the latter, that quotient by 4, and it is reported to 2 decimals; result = 0.13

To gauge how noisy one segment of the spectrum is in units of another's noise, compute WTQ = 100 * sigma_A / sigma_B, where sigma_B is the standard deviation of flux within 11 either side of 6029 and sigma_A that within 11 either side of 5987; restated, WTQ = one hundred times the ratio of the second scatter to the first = 97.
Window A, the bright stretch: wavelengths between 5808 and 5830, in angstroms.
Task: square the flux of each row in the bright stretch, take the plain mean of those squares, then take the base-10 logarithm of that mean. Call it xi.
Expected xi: 3.16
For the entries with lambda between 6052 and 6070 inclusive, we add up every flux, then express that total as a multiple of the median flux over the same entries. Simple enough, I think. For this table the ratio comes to 6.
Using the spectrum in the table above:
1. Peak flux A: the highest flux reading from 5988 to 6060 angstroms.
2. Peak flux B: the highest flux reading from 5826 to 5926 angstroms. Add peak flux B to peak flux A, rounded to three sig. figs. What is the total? 82.9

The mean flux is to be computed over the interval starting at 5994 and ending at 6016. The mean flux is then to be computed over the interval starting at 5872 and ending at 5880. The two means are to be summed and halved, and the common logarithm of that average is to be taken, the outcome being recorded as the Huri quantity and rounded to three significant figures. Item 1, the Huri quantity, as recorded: 1.58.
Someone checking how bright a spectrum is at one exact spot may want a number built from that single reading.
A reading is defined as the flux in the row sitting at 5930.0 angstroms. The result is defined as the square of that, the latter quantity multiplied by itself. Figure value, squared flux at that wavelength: 1479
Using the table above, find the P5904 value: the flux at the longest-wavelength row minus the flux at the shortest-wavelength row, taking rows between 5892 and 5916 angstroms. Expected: 12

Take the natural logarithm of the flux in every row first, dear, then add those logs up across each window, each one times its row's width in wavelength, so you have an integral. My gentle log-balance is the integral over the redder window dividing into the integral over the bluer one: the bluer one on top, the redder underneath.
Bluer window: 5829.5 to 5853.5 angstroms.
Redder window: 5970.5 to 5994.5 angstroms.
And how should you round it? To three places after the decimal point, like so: 1.011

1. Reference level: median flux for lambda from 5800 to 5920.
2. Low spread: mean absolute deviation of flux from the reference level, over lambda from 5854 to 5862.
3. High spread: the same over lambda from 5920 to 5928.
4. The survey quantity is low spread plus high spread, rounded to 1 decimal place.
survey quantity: 3.9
